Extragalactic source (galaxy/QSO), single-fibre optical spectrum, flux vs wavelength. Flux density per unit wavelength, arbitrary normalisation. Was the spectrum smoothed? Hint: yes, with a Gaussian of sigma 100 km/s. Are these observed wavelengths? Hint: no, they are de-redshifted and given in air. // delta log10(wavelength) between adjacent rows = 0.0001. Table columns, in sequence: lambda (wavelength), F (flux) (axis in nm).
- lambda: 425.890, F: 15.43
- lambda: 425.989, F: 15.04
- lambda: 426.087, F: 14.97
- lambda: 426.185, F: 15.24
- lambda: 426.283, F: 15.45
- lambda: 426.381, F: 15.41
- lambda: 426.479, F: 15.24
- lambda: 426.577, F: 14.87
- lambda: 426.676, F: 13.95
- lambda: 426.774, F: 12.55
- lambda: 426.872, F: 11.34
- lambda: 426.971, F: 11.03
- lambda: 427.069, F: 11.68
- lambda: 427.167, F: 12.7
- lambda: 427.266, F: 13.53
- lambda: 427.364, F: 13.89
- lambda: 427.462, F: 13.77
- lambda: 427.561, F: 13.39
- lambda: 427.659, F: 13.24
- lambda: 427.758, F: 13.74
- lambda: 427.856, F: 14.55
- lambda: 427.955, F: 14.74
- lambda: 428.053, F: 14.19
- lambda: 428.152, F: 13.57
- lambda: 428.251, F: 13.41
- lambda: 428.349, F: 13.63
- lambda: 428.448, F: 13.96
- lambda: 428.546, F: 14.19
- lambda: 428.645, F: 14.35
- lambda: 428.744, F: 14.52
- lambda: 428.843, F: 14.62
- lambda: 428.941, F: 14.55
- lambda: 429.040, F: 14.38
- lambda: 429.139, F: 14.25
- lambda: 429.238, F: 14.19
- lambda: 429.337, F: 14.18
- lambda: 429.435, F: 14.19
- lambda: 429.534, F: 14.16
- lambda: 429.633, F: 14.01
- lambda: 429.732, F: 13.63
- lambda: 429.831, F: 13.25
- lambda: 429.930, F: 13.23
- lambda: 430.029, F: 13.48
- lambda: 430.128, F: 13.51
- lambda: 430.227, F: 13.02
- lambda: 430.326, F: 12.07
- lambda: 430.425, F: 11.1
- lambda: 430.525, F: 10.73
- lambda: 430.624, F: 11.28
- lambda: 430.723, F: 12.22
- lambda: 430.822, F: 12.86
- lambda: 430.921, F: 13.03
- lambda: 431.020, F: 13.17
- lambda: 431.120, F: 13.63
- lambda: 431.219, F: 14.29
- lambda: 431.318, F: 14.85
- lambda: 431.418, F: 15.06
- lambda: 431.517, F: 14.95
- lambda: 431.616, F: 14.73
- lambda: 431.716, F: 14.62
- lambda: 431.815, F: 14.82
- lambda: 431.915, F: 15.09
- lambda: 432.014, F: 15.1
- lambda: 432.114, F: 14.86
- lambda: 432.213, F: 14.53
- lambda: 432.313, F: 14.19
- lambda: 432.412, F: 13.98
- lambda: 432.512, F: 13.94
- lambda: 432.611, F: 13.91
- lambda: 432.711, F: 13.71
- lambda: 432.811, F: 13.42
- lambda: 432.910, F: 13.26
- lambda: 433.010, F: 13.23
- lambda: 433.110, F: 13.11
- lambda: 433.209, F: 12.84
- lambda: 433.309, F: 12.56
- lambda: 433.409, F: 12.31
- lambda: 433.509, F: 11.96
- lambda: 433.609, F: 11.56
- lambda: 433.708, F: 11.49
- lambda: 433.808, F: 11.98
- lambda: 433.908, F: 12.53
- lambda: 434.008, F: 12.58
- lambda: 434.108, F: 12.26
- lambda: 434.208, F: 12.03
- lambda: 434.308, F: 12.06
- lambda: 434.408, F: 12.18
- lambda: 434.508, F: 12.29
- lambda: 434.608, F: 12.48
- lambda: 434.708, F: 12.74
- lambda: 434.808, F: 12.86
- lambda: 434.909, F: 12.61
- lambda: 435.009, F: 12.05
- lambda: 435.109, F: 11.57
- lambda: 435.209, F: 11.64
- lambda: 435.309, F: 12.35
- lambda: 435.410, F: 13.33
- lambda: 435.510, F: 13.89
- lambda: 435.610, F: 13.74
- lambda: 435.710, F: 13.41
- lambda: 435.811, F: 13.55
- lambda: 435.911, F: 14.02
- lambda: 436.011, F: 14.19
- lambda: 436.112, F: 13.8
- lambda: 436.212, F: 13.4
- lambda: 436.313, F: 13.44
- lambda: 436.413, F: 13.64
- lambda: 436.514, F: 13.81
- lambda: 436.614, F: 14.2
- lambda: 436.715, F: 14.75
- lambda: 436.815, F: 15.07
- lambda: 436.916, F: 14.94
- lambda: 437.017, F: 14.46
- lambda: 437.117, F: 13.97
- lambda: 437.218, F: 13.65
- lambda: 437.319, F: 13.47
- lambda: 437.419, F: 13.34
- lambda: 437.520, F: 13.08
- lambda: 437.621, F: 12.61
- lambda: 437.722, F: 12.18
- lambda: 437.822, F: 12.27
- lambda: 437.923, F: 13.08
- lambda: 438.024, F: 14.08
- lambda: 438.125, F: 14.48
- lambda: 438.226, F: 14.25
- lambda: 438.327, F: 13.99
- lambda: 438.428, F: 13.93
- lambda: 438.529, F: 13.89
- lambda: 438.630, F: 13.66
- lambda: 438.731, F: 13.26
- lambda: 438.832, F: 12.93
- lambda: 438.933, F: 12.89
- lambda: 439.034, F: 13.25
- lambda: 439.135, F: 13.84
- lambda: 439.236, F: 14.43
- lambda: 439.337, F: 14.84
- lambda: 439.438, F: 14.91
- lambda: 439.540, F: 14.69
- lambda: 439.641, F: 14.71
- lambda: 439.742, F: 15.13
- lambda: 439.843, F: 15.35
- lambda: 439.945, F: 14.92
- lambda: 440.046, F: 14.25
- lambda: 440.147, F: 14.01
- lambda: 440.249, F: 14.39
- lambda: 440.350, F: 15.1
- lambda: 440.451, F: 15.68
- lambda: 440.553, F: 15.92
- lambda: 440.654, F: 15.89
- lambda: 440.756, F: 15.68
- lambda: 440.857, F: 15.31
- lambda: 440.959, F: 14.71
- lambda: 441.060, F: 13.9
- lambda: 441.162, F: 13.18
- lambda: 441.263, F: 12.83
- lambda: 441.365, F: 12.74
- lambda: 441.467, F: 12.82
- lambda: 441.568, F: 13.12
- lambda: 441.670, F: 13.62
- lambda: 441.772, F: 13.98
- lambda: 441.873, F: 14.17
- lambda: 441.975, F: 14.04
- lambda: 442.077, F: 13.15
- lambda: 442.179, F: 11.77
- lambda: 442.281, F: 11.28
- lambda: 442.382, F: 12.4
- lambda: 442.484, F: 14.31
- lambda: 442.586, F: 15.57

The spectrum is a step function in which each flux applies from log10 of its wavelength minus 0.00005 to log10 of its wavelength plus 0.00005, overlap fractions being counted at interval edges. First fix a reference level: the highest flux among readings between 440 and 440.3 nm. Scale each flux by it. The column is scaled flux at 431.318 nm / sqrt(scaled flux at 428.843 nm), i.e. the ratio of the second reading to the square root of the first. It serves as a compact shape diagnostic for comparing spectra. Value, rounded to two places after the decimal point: 1.02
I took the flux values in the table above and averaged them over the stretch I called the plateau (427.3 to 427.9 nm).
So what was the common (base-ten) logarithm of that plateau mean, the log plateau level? 1.14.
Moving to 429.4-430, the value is 1.14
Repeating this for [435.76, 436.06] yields 1.14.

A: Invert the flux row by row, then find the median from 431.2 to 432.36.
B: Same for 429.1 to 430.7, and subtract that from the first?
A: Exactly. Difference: -0.007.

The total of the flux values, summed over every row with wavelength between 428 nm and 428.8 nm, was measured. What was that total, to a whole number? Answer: 112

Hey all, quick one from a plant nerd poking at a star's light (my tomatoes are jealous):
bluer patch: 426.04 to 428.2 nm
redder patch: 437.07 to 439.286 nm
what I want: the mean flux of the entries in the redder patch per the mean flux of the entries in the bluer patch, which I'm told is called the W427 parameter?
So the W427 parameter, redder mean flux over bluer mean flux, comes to 0.98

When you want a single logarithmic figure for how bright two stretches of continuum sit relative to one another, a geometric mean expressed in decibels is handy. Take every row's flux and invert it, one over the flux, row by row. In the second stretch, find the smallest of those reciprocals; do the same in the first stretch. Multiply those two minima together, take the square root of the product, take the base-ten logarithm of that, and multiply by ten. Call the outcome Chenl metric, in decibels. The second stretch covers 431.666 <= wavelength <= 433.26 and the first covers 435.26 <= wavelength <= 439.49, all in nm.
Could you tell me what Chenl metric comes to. -11.8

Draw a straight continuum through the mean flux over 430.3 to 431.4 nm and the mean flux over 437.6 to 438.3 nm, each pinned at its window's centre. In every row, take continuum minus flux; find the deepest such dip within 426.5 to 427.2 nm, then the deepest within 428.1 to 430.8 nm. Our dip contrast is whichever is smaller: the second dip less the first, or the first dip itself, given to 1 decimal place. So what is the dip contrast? 0.6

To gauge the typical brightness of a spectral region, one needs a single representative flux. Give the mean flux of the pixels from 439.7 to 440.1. 14.9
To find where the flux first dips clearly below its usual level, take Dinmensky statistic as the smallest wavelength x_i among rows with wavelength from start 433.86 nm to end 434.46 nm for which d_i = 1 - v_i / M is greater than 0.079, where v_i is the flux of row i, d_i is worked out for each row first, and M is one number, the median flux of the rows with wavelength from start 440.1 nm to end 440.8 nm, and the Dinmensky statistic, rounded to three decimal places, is 433.908 nm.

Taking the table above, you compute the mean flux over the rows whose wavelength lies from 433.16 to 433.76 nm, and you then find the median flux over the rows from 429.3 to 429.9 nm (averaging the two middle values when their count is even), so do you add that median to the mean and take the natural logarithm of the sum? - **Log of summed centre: 3.266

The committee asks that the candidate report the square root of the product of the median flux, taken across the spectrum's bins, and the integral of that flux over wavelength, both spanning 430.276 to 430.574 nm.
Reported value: 6.11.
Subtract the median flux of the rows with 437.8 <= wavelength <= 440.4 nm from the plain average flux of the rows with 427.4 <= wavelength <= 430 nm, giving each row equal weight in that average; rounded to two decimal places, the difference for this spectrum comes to -0.17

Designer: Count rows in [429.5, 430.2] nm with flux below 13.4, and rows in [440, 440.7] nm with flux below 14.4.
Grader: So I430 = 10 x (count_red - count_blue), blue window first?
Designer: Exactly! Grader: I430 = 10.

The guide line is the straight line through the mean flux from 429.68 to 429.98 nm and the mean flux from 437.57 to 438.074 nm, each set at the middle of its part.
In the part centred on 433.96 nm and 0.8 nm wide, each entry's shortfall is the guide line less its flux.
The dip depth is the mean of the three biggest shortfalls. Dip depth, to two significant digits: 1.4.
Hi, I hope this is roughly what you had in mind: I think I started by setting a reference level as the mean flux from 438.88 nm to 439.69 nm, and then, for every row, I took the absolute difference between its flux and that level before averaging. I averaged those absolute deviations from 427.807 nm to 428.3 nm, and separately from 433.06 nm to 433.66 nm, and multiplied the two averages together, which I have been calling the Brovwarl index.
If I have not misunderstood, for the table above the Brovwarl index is 0.8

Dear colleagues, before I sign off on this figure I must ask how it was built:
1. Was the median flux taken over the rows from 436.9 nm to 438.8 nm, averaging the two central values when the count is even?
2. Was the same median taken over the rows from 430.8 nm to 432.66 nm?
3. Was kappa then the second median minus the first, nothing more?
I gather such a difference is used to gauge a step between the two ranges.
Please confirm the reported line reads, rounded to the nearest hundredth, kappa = 0.87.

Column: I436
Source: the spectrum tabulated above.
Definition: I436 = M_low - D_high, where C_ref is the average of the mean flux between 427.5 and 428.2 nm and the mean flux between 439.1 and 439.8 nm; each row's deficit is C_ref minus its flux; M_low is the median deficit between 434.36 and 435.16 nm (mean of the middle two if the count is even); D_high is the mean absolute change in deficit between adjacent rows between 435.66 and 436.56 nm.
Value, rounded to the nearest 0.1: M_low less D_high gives 1.7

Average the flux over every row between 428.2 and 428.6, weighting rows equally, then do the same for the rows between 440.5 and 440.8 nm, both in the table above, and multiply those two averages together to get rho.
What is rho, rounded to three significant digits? 218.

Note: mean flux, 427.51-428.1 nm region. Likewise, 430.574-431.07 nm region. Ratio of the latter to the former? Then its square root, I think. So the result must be 0.95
